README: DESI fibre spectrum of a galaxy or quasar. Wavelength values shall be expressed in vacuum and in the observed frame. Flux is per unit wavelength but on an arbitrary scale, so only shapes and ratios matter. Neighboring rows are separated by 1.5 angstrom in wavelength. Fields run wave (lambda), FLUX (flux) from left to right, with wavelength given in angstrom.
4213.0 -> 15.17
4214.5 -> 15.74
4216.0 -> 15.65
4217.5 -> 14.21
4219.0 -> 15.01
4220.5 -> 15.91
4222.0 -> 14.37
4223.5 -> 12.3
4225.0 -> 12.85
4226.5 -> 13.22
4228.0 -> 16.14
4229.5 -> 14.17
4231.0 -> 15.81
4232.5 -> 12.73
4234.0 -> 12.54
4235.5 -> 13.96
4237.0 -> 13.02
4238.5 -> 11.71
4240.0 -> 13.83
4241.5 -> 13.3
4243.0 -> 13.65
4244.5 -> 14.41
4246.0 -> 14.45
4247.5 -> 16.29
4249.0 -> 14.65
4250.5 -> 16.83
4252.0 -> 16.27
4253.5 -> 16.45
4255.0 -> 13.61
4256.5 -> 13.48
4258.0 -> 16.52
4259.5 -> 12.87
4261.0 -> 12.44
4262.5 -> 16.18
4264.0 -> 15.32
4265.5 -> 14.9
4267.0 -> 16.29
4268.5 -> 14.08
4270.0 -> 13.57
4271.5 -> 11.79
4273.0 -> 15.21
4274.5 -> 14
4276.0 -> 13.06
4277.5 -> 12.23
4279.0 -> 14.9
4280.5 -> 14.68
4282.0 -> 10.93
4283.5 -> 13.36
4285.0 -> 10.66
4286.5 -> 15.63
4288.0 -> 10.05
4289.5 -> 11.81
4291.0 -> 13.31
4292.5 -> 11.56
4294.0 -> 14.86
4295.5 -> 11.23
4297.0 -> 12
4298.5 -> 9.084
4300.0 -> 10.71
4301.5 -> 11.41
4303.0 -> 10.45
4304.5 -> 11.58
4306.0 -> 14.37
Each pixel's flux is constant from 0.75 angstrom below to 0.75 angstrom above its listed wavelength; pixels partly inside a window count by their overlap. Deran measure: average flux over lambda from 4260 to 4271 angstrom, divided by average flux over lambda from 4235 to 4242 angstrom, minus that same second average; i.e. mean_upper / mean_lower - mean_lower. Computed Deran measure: -12.0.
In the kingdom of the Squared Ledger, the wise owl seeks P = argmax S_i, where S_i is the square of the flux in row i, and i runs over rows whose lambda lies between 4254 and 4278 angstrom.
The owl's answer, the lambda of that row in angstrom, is 4258.0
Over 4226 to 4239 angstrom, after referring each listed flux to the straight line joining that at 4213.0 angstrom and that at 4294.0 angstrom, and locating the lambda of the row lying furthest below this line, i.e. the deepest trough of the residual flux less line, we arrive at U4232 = 4238.5 angstrom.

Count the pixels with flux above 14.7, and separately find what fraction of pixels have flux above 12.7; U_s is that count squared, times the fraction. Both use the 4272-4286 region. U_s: 2.7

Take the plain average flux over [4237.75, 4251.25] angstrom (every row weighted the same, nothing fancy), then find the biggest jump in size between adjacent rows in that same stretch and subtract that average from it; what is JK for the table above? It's -12.2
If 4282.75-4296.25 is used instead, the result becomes -6.9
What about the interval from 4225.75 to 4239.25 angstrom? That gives -10.6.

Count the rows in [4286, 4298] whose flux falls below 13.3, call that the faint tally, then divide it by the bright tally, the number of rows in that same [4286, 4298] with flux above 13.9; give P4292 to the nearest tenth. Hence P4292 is 2.5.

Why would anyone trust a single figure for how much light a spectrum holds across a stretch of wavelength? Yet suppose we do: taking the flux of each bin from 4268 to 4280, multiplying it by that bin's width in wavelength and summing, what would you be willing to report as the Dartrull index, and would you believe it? 163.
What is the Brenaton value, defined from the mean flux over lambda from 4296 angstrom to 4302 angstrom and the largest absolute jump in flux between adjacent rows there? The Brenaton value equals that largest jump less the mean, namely -7.9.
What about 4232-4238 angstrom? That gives -11.6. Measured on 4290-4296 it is -9.1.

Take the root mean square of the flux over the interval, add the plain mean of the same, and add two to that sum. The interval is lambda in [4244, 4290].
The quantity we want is 30.3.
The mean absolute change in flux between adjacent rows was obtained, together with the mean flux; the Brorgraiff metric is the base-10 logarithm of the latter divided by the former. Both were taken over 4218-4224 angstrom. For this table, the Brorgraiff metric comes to 0.98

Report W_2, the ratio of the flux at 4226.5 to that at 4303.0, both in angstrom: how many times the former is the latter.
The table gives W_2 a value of 1.27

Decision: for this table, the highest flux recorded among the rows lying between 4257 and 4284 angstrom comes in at 16.52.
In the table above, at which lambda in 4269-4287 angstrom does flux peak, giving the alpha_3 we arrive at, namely 4286.5 angstrom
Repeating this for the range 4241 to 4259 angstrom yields 4250.5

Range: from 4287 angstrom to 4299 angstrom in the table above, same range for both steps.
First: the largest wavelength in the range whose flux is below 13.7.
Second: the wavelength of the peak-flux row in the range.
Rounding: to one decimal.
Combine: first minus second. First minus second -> 4.5 angstrom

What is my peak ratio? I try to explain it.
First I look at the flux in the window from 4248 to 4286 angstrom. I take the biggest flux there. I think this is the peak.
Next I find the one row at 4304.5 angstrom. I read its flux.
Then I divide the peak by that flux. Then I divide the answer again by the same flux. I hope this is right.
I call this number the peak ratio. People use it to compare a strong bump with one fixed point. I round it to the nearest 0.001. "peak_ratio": 0.126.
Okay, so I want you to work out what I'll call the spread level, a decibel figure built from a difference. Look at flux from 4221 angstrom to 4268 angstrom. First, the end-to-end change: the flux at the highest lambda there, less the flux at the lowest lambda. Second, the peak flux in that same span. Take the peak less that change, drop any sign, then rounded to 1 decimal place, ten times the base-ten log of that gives 11.7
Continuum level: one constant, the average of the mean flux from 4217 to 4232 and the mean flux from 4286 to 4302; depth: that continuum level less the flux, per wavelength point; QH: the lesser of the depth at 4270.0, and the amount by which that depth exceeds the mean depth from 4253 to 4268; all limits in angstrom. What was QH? 0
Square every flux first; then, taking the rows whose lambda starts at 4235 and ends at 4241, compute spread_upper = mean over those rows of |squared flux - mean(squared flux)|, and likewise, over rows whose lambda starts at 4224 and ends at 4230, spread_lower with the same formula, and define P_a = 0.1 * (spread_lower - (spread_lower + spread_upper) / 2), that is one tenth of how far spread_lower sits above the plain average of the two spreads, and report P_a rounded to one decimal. 0.5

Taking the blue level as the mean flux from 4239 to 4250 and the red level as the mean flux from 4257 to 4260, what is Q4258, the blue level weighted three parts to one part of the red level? 14.5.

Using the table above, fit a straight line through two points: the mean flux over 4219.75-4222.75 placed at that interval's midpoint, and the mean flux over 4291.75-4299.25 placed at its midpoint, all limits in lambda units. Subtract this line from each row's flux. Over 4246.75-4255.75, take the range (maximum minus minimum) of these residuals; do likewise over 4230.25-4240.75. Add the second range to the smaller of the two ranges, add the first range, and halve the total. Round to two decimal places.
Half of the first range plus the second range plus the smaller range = 4.89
